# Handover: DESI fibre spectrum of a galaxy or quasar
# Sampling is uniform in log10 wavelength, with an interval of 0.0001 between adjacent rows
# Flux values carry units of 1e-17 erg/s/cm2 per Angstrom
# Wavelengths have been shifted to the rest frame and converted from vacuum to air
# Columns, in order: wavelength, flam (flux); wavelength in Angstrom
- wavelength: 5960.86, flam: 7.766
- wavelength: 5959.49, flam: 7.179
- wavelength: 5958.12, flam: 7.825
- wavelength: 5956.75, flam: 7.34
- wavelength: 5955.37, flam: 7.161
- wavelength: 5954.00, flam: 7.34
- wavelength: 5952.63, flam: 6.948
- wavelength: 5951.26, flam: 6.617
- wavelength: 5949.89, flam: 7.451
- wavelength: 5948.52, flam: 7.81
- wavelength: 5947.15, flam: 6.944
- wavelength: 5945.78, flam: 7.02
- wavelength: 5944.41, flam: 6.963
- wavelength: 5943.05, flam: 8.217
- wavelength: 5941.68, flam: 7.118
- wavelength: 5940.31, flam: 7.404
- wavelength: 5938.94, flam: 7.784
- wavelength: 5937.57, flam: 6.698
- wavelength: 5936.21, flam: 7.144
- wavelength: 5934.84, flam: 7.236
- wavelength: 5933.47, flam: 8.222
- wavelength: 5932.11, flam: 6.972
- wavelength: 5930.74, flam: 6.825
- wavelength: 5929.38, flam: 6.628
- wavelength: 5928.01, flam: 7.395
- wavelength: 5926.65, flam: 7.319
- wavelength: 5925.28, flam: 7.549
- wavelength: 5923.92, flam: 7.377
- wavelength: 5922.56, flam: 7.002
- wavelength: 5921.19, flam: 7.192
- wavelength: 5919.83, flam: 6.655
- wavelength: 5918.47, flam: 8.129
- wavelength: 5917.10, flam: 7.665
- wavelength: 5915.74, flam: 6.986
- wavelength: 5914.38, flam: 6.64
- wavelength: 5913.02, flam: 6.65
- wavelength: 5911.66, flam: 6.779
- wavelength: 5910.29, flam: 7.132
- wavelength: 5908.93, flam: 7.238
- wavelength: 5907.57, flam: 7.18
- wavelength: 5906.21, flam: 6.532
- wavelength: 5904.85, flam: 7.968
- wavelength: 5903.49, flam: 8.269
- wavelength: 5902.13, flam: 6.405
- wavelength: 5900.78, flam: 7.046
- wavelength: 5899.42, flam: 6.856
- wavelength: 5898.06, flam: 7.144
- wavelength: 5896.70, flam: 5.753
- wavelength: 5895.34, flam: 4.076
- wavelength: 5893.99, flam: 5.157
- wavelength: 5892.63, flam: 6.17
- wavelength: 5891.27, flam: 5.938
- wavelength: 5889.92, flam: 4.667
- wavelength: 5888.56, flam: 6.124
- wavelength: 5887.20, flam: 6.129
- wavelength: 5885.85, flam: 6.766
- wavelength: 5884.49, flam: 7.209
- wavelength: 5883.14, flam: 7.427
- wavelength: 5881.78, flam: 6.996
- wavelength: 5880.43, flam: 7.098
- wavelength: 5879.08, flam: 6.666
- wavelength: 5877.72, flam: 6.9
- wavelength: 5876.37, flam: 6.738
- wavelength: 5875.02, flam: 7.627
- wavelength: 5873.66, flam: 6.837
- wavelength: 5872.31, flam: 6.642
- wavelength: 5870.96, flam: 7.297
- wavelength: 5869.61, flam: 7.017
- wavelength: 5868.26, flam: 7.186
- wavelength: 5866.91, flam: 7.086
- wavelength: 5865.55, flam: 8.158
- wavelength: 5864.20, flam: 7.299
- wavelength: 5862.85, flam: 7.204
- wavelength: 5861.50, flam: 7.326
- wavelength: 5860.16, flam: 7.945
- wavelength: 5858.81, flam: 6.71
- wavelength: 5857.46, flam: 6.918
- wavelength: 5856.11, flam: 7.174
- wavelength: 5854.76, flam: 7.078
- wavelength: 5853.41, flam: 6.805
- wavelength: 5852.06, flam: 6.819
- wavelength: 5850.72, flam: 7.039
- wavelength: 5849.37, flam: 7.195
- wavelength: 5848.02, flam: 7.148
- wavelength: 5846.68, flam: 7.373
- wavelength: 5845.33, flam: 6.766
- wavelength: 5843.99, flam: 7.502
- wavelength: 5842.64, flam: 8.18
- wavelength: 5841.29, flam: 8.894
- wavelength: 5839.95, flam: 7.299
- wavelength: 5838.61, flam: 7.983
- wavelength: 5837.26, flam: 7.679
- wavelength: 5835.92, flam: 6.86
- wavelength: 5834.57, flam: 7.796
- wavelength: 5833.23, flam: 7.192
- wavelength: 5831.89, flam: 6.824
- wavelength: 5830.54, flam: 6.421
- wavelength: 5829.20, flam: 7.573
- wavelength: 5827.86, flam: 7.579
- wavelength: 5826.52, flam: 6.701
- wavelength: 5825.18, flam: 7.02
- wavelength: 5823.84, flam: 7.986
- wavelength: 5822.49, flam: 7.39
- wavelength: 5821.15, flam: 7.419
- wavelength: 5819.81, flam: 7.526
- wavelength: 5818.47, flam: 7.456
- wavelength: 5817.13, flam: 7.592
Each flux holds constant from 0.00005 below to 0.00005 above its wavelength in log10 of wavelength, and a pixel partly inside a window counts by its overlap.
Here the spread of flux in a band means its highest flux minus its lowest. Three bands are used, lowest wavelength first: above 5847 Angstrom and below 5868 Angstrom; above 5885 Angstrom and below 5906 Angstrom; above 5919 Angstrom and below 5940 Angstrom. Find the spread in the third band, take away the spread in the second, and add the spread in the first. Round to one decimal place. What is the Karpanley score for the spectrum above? -1.2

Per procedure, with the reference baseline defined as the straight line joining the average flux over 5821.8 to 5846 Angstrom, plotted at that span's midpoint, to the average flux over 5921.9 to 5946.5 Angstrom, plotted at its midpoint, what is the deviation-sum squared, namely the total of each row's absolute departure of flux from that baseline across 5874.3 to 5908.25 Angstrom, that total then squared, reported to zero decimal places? 505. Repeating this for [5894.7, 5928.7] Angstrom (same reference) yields 205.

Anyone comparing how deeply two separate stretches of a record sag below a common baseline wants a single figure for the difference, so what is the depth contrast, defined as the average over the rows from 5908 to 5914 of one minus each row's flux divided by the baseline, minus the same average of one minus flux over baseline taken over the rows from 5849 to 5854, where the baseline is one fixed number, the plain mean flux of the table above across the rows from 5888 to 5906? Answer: 0.002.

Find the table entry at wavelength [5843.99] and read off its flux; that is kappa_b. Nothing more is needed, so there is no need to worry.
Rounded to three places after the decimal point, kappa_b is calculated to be 7.502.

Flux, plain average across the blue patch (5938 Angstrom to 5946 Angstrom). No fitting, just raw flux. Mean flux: 7.4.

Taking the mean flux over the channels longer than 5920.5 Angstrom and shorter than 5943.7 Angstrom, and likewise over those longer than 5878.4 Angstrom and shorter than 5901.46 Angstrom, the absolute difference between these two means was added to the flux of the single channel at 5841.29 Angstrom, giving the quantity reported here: 9.9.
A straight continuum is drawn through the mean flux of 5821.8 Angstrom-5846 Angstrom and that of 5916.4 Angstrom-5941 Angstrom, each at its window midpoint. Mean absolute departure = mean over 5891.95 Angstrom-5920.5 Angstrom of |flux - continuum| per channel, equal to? 0.80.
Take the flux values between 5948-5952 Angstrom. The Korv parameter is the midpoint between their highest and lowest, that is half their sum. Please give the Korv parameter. 7.21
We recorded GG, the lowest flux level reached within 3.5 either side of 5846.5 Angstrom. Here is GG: 6.766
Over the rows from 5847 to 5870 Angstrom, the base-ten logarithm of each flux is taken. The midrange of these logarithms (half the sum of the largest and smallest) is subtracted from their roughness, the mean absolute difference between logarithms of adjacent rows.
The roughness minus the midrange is -0.85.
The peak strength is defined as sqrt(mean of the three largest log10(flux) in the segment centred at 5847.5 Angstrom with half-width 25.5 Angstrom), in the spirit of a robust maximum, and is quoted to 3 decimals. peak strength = 0.961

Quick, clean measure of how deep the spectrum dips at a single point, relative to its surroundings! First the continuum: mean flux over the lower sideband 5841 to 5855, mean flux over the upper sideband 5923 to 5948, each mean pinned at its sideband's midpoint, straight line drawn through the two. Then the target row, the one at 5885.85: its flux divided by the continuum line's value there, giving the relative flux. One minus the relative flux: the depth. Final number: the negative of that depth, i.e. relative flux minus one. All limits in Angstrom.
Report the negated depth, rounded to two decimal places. -0.07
